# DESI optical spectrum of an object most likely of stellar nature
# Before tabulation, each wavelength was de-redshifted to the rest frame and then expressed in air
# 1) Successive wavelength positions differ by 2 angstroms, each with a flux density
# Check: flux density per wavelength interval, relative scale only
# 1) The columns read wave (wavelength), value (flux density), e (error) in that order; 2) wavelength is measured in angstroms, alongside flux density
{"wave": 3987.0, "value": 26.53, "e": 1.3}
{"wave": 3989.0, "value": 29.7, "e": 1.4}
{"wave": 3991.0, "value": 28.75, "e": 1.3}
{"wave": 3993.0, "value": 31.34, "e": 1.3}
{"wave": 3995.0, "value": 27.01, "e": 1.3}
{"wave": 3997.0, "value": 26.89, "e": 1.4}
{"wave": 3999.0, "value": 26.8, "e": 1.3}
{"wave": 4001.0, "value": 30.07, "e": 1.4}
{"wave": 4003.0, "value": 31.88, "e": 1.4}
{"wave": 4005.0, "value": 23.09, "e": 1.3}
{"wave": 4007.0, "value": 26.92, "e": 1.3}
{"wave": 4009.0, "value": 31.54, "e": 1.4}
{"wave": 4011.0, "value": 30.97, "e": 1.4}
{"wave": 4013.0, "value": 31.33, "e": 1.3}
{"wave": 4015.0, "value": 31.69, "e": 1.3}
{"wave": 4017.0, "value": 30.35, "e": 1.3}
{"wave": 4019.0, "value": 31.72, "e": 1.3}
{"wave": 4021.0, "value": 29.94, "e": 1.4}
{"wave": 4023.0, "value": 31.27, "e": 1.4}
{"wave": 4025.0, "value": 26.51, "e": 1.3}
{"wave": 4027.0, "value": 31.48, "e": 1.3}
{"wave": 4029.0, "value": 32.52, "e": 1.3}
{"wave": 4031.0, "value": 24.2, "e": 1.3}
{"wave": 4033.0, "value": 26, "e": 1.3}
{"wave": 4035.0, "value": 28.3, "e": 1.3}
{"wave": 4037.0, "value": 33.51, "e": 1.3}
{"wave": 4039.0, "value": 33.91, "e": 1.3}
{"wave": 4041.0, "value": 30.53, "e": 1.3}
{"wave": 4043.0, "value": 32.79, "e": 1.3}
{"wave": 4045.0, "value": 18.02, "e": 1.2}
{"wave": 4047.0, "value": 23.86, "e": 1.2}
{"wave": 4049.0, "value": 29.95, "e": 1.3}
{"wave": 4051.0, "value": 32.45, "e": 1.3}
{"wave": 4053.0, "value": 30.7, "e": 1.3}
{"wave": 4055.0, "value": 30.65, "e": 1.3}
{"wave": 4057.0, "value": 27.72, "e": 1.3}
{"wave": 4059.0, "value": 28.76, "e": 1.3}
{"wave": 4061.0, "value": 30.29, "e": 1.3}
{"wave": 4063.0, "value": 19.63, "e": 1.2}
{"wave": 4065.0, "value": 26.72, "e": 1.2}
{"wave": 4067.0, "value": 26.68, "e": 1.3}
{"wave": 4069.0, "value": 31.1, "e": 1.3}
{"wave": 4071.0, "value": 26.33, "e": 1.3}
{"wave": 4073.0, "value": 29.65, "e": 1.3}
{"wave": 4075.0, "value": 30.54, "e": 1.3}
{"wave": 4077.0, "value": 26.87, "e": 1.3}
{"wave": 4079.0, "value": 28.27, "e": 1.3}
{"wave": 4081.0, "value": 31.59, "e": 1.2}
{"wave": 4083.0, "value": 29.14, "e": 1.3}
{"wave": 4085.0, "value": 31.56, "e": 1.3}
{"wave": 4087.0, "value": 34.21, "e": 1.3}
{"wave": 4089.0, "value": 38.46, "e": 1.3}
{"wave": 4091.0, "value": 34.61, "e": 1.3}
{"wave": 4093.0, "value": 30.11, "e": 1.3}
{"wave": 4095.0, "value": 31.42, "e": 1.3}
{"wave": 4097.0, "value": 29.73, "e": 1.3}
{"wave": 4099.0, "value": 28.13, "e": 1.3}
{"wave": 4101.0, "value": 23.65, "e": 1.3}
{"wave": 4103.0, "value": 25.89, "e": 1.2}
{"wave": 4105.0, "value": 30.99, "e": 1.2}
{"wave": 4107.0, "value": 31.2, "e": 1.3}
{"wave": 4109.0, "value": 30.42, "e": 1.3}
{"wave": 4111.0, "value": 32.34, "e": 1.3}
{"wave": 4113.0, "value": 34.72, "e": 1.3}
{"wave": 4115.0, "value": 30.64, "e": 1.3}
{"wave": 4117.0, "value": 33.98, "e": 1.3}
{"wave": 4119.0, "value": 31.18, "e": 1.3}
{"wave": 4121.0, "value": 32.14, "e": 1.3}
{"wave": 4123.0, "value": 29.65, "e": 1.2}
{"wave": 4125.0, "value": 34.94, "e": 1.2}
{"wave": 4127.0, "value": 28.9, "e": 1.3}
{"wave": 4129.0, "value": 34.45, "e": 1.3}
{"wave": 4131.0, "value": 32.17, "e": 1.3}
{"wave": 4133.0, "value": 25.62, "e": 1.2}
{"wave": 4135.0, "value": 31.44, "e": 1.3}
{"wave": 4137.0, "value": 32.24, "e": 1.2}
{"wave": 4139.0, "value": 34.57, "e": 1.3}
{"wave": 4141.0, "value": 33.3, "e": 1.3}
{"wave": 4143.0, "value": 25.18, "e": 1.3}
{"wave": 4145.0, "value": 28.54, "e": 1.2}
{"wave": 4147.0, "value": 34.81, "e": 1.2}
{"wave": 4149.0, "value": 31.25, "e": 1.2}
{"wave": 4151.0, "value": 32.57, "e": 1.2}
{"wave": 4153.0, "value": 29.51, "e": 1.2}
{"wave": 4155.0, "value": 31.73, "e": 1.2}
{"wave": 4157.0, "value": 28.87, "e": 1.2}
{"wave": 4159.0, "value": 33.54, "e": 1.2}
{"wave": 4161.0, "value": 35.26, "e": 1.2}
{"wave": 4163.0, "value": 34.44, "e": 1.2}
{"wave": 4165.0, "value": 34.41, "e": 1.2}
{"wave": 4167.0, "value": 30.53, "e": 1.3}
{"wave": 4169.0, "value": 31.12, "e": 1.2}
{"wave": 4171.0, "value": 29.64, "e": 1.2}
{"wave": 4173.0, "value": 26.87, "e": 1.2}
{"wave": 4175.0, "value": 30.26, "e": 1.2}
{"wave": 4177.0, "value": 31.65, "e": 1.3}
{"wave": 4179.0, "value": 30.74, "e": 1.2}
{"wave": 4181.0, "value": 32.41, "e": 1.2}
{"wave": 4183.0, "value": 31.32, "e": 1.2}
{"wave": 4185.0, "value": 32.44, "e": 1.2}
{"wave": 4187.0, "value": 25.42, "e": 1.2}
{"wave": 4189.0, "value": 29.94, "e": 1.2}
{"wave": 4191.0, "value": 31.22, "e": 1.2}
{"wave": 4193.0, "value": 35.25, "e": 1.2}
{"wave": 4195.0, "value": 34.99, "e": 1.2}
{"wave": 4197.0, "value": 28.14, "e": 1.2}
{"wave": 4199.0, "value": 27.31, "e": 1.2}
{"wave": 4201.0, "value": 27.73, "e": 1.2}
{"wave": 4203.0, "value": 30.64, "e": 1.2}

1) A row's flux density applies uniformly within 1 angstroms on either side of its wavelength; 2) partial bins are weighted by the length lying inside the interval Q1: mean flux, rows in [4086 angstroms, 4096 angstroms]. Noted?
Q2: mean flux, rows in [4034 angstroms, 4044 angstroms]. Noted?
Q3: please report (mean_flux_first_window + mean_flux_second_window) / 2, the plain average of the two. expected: 32.8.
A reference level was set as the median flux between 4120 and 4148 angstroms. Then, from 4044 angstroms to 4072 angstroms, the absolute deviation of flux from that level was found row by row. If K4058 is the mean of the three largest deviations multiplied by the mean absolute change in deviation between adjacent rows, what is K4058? 43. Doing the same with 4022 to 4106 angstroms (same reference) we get 37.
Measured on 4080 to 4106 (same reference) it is 18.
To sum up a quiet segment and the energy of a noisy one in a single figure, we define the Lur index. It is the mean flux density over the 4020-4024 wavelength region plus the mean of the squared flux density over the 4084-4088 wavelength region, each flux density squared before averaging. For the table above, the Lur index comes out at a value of 1114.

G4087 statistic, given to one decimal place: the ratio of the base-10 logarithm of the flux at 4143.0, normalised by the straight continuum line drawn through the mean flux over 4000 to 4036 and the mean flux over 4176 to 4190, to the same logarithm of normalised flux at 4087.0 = -1.4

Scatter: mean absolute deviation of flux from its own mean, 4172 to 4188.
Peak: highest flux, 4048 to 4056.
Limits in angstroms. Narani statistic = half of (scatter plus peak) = 17.2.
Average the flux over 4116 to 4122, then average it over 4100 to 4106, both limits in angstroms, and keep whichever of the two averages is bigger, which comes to 32.4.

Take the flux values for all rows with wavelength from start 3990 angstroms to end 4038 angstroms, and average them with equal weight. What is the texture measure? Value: 29.3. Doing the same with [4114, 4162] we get 31.5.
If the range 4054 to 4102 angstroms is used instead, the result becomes 29.4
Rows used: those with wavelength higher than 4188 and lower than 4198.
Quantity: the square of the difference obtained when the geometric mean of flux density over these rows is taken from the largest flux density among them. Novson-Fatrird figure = 12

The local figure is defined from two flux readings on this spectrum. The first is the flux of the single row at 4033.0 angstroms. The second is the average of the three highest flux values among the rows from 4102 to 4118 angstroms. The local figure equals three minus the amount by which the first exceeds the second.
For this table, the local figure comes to 11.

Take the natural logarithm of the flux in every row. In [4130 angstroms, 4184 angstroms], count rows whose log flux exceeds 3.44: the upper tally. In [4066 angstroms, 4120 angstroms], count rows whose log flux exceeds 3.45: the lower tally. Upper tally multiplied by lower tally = 128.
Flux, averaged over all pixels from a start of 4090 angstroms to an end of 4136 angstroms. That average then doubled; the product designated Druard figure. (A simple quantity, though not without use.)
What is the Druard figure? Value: 62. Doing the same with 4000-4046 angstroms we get 59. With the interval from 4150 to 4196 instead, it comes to 63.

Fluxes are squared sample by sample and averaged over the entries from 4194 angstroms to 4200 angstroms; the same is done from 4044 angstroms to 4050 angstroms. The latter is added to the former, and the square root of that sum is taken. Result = 39.0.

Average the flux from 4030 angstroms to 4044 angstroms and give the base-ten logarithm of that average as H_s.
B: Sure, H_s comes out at 1.48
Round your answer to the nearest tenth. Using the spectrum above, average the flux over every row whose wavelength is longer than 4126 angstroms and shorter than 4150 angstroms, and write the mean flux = 31.0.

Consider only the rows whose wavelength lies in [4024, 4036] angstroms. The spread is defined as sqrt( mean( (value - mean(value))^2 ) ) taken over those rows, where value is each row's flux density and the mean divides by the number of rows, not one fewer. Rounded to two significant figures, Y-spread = 3.0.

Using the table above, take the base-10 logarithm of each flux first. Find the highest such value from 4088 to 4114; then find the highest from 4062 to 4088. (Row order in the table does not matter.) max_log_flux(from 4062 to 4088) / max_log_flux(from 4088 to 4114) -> 0.97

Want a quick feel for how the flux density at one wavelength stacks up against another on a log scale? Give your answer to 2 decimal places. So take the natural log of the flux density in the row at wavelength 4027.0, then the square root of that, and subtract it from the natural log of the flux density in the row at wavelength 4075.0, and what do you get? 1.56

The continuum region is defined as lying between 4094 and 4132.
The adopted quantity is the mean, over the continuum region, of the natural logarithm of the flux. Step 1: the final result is 3.43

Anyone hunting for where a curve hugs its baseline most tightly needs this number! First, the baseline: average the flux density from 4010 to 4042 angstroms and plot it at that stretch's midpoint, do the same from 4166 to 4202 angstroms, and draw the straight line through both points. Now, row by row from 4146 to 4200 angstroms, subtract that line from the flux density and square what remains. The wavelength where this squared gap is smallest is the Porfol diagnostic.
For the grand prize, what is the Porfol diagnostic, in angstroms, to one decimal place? 4175.0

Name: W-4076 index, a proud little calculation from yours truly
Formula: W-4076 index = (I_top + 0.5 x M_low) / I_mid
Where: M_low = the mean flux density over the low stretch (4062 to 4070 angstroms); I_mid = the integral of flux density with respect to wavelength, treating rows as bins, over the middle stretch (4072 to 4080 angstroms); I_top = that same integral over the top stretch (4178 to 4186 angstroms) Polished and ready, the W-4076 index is 1.16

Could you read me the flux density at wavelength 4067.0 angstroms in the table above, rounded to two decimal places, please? 26.68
